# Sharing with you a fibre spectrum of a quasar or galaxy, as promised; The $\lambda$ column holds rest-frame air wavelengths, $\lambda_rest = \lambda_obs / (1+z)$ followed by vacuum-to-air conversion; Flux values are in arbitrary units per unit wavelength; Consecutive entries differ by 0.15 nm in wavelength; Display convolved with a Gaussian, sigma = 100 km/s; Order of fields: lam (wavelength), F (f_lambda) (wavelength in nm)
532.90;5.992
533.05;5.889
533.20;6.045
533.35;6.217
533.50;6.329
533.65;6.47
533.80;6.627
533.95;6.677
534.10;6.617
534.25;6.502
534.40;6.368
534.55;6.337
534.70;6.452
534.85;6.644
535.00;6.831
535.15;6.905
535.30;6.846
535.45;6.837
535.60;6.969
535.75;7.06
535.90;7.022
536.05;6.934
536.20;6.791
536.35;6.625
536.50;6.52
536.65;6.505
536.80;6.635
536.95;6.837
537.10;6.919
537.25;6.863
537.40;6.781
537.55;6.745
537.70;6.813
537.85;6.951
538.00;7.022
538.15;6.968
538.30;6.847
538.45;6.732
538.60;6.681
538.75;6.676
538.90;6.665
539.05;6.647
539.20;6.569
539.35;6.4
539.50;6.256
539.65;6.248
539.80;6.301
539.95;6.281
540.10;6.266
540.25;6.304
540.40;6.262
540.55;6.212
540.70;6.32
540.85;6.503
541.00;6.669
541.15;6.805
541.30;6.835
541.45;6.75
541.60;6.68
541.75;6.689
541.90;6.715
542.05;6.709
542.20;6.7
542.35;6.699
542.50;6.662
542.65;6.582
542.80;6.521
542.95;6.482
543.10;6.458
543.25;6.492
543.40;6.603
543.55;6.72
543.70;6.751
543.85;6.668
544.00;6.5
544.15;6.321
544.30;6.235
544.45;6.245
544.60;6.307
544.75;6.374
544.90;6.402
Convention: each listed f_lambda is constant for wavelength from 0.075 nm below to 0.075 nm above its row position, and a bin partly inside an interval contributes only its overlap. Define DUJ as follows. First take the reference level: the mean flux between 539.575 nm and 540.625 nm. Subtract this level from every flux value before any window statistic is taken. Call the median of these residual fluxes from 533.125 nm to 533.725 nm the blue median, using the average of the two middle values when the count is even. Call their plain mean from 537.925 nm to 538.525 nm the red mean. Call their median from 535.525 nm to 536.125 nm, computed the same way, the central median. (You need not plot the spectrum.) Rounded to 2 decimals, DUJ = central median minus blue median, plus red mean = 1.35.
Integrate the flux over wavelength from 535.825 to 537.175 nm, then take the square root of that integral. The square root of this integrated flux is 3.02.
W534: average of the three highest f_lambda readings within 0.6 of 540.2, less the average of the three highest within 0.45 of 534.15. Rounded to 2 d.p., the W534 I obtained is -0.33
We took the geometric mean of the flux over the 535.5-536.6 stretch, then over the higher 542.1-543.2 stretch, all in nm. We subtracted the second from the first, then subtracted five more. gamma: -4.74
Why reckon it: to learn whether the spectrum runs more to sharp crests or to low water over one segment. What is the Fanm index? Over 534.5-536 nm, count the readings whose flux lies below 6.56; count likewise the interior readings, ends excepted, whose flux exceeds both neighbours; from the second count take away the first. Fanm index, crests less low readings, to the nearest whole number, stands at 0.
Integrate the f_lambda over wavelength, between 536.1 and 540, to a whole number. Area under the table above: 26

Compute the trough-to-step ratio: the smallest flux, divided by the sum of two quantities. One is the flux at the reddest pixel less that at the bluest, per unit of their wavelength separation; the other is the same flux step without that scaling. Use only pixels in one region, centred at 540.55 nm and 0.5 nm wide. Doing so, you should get 25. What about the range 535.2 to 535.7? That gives 13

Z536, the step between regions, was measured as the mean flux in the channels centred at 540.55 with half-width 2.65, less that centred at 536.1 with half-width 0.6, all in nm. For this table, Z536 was -0.23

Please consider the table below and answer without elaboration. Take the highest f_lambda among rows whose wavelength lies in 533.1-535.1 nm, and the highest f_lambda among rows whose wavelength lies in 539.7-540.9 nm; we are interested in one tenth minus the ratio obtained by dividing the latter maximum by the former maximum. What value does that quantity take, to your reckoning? -0.852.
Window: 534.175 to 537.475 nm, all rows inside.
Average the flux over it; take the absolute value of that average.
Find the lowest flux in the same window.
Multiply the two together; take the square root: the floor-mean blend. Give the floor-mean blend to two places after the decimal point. 6.53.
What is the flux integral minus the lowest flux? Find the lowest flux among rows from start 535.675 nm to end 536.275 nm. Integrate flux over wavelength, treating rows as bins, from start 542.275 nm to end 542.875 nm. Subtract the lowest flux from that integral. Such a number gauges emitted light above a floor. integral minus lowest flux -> -2.8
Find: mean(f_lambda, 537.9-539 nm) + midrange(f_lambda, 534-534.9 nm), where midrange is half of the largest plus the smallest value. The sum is 13.3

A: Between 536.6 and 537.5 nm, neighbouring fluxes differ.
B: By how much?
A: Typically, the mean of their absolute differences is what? 0.110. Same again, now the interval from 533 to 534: 0.131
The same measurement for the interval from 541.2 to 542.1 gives 0.039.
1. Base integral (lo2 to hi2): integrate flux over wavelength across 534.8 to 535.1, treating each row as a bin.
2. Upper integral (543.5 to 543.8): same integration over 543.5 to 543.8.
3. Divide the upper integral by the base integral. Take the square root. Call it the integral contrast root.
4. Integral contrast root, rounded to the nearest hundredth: 1.00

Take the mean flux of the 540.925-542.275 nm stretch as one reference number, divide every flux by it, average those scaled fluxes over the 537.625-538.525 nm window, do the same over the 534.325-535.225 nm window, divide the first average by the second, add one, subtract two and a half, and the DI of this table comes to -0.45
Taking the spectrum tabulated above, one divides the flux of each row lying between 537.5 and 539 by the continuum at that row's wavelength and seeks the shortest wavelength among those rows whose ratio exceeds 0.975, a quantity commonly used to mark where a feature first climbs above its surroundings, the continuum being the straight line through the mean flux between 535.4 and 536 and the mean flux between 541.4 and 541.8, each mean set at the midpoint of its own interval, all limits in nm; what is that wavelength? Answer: 537.55 nm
